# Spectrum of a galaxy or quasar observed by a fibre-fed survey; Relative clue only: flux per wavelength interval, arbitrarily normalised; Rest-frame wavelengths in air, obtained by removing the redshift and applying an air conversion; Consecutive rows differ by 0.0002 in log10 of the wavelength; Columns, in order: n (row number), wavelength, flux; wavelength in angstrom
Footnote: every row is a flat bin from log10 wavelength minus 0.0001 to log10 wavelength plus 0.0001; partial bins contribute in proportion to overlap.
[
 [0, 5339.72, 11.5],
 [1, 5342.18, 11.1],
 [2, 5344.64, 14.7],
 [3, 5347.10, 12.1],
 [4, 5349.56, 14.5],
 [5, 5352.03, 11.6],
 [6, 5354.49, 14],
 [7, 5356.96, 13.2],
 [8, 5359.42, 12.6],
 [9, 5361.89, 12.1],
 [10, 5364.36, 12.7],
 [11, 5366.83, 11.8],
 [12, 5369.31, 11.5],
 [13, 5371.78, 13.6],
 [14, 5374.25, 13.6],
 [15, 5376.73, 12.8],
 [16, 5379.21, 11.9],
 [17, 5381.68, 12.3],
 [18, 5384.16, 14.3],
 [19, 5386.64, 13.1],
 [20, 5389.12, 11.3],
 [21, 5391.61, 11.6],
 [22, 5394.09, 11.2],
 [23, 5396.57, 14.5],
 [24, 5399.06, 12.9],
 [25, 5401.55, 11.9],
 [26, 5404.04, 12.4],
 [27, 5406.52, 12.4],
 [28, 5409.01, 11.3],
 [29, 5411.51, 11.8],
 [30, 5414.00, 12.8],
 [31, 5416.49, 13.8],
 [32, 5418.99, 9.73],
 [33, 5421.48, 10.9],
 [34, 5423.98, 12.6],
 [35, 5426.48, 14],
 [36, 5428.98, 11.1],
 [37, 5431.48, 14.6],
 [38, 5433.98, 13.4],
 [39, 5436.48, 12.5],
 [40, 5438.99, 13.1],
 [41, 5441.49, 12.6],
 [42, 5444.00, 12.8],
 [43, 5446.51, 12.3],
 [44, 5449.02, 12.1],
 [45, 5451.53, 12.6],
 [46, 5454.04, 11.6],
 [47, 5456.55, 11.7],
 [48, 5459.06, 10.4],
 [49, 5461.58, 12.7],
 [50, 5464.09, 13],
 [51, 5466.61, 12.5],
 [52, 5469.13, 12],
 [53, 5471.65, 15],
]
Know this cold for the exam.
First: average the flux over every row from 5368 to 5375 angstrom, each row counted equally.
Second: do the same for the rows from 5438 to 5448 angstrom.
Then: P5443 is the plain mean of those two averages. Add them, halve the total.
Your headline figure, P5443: 12.8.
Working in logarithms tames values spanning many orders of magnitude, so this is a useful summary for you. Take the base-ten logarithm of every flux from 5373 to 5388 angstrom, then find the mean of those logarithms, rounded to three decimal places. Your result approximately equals 1.113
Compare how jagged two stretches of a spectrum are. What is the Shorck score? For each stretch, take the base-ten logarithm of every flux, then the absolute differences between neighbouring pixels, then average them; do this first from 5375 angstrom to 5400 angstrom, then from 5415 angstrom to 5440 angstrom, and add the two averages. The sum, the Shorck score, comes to 0.11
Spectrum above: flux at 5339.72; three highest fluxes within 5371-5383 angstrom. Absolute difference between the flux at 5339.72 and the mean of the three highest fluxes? 1.8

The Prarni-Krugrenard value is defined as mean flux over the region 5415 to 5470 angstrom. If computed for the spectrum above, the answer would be 12.4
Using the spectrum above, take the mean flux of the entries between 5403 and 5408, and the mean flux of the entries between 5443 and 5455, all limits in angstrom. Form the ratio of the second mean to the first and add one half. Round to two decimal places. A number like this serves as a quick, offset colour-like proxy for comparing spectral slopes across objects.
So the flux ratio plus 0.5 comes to 1.49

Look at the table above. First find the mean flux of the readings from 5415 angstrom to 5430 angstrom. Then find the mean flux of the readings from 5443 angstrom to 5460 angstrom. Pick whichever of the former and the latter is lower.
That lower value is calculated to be 11.9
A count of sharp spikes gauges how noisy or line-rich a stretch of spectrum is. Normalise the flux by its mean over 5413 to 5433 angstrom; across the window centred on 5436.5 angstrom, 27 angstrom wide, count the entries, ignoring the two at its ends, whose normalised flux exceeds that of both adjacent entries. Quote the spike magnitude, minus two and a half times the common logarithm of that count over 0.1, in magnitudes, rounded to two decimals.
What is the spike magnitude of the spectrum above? -4.01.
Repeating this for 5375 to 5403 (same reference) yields -3.69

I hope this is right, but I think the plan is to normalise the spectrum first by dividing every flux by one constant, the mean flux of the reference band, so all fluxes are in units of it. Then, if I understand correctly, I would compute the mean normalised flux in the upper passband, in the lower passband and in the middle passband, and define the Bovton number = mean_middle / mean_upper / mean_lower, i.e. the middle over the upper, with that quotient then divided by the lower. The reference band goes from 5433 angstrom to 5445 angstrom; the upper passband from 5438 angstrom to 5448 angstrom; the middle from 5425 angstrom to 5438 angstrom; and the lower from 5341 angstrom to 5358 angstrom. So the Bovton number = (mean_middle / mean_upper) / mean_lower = 1.021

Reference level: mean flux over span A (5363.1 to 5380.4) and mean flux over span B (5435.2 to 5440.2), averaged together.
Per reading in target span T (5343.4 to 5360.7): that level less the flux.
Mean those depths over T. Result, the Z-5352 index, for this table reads -0.6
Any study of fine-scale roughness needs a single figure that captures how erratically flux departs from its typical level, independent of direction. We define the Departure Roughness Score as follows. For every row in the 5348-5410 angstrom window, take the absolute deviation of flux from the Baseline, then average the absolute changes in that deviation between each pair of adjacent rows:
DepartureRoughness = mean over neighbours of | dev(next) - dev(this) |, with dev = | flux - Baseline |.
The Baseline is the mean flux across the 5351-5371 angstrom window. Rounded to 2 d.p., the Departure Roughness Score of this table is 0.59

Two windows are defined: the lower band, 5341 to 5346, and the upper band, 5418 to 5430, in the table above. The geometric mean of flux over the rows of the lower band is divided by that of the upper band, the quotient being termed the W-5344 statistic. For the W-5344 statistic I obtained 1.10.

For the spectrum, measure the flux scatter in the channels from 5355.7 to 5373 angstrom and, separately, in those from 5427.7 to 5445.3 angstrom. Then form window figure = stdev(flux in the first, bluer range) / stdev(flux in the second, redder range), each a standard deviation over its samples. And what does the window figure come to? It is 0.71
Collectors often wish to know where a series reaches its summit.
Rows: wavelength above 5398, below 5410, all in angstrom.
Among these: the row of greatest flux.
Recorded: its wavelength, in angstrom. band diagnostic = 5399.06 angstrom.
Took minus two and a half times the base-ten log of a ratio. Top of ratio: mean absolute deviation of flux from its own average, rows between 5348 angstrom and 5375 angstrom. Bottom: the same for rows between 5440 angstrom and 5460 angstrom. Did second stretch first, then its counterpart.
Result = -0.42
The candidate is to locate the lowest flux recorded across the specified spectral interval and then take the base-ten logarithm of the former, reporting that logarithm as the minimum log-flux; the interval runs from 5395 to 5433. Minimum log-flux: 0.99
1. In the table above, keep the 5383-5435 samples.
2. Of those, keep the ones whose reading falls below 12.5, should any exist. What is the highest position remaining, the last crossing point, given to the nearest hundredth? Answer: 5428.98 angstrom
